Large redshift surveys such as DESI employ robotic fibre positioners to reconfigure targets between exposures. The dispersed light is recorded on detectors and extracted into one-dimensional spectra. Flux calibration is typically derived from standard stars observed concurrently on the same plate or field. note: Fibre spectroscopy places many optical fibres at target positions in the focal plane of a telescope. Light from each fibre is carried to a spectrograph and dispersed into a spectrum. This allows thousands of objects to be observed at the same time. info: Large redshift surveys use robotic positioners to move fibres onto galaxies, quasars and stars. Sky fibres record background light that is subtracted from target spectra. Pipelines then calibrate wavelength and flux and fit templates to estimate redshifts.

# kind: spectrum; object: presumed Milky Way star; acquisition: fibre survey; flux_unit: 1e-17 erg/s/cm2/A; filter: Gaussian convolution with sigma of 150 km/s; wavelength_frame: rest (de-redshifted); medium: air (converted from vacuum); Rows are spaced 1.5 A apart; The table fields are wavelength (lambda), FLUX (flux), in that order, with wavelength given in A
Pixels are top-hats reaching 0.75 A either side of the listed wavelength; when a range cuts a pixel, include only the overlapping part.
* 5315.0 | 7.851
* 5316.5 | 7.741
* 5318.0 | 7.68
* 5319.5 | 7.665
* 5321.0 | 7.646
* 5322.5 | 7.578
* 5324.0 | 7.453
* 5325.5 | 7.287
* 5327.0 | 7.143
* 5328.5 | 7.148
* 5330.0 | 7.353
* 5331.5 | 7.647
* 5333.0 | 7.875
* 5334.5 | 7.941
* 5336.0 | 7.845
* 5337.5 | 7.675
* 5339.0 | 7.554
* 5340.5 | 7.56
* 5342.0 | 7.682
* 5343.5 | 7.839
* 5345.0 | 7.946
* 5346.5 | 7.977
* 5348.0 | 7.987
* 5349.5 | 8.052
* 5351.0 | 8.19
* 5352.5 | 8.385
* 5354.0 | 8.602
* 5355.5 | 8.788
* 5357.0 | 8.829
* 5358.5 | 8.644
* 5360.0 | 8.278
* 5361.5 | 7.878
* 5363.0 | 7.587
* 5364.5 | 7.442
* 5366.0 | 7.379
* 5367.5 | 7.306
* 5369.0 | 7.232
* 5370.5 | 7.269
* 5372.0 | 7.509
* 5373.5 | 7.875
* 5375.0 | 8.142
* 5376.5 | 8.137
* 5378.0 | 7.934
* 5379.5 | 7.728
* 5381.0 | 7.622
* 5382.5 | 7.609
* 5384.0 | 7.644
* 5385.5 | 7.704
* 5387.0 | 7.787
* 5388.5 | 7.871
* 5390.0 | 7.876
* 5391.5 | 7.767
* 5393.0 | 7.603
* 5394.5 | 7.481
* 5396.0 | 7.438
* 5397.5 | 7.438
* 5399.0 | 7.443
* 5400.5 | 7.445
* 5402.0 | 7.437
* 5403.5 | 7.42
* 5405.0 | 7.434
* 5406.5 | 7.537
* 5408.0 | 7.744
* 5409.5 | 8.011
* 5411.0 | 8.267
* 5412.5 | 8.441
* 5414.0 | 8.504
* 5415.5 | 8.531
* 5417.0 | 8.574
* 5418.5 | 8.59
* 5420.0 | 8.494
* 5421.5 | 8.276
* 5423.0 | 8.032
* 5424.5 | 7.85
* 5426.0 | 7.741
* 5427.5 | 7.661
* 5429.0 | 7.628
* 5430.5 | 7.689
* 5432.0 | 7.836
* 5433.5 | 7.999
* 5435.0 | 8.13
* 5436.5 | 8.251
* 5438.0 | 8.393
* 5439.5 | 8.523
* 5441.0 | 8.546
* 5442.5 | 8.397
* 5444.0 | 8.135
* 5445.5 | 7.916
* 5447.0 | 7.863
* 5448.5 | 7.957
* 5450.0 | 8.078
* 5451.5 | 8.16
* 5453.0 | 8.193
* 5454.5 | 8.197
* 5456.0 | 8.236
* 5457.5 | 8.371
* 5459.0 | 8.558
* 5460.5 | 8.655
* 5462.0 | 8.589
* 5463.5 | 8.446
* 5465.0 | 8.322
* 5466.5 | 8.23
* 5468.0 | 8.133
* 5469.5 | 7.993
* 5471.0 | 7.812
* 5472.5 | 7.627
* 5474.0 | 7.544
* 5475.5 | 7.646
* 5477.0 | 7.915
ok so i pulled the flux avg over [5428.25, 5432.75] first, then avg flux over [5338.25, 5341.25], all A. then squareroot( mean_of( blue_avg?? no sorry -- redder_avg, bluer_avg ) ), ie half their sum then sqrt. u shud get 2.76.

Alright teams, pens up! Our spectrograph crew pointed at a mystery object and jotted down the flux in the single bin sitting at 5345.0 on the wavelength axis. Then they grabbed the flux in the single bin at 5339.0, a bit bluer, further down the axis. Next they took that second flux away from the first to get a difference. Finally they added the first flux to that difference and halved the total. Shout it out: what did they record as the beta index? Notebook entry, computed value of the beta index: 4.2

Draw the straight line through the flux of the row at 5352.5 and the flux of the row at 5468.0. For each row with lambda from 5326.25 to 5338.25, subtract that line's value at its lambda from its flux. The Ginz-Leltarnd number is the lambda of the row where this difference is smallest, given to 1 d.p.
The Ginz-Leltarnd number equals 5327.0 A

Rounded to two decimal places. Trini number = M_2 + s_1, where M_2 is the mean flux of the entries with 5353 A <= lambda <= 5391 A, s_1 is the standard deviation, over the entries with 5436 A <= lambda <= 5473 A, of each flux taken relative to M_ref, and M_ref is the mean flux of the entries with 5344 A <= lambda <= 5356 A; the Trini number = 8.13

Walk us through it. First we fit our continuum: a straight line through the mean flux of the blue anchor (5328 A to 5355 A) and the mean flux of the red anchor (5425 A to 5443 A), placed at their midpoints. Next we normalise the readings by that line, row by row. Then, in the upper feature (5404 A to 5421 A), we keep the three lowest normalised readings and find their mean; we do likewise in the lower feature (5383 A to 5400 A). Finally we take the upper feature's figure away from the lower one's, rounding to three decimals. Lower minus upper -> -0.014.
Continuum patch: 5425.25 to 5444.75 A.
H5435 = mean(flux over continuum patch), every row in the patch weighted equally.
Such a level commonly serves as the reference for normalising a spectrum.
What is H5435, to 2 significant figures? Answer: 8.1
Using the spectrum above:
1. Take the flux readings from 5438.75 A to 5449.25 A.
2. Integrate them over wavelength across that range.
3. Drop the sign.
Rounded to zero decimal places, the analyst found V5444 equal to 86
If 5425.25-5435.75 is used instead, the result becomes 82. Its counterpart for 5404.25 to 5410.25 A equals 46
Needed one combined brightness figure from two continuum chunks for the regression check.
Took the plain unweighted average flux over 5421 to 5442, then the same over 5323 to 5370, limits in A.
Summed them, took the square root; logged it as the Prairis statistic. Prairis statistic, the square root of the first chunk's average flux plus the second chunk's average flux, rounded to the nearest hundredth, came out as 3.98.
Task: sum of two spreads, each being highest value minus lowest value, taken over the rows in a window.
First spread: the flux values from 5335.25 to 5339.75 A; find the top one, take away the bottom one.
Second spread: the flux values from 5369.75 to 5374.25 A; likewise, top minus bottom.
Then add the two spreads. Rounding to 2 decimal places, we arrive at 0.90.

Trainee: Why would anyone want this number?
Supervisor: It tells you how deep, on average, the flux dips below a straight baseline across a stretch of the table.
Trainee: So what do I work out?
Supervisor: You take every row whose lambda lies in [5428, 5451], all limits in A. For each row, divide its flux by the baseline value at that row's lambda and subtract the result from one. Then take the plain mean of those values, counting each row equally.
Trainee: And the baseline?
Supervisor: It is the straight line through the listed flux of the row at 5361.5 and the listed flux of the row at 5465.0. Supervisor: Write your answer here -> 0.015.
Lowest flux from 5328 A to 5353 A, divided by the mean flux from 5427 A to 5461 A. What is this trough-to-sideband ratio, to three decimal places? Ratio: 0.877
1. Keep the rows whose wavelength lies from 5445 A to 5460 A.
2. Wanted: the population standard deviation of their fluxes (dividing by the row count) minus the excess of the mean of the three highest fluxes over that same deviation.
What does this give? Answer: -7.99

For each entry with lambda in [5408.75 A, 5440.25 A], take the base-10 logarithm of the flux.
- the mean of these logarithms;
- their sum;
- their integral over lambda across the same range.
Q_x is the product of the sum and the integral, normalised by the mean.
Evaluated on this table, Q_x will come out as 603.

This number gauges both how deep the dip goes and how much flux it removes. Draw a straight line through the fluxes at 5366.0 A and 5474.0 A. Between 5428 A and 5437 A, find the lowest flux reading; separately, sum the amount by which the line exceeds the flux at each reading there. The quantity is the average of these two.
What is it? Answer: 2.5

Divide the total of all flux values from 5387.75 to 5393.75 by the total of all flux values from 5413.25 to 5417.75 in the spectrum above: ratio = 1.2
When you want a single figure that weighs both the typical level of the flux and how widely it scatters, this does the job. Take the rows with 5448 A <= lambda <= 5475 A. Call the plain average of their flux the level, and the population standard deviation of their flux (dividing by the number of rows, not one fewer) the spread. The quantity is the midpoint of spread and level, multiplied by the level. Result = 34.6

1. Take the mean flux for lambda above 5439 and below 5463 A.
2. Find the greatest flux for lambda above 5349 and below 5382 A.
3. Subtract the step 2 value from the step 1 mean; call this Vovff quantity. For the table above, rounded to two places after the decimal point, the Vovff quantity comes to -0.56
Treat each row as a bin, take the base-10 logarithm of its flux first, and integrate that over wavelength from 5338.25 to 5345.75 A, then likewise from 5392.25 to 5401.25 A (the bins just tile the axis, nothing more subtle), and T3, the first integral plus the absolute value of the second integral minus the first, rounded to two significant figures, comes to 7.9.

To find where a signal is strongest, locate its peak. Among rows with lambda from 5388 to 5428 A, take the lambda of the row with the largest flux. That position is 5418.5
